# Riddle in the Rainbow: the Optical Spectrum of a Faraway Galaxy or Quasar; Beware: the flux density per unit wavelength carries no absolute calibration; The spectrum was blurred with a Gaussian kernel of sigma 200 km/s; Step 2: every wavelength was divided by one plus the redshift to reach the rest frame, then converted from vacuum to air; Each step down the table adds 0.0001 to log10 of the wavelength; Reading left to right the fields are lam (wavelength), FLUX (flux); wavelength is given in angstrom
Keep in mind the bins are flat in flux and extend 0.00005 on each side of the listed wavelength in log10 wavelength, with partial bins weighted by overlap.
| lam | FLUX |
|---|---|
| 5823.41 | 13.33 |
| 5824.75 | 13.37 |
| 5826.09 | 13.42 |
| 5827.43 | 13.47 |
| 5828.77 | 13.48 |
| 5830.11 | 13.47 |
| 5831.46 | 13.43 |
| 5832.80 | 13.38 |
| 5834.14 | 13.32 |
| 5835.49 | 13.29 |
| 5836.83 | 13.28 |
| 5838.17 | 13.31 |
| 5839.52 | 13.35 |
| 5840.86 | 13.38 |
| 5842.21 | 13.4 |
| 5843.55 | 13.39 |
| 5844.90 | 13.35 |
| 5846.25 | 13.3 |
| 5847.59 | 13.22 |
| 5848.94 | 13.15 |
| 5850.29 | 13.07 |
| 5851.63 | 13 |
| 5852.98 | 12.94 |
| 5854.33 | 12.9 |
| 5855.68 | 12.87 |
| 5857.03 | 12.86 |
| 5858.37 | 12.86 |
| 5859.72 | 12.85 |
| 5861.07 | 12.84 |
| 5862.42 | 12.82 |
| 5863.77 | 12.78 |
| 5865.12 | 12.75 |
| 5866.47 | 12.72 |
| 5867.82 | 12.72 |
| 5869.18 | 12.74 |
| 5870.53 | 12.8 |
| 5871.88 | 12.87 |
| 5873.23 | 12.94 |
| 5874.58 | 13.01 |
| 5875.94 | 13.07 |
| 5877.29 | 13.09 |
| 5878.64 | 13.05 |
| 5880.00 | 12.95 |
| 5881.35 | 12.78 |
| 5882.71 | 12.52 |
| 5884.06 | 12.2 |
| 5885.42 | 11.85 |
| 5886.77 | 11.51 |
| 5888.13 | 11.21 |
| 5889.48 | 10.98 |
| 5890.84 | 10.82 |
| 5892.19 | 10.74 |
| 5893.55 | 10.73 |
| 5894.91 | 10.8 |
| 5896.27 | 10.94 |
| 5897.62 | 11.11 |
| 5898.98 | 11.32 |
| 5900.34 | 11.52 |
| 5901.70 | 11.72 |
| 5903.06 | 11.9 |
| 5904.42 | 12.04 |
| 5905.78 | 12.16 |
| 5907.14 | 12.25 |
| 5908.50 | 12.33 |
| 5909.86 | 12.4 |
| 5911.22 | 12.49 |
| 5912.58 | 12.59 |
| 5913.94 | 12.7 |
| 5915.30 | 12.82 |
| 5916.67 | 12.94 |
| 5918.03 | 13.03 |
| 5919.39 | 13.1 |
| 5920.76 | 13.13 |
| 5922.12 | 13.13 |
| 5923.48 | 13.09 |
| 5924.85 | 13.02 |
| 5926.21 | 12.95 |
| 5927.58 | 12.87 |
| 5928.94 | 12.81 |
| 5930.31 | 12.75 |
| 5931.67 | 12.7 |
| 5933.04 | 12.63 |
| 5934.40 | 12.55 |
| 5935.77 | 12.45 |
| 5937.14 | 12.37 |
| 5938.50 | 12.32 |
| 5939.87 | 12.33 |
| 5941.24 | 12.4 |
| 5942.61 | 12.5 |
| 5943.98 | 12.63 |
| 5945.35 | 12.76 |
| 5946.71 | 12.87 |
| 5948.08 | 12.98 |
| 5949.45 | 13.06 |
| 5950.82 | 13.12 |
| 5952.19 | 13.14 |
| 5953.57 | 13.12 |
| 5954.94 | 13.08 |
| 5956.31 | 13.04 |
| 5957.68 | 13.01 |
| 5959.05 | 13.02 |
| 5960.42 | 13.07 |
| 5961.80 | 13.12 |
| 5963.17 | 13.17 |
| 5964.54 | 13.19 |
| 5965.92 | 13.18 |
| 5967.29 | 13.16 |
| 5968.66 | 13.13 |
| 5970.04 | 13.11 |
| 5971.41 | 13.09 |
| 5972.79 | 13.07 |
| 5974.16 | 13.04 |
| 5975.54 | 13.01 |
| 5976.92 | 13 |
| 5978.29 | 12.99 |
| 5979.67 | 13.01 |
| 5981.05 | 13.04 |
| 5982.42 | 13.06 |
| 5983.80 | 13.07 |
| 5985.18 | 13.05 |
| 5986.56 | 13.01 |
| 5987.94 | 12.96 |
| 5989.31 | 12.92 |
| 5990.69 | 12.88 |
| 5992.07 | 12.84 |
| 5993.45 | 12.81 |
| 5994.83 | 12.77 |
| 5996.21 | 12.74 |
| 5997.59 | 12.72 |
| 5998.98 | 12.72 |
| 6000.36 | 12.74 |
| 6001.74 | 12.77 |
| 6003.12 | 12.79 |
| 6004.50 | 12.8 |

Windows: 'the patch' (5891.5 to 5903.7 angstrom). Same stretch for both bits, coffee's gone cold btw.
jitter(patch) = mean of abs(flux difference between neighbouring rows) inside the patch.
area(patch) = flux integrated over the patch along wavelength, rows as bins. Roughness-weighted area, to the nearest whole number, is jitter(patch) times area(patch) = 20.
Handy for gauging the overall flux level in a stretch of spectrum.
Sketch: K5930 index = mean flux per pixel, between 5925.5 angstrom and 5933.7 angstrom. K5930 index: 12.8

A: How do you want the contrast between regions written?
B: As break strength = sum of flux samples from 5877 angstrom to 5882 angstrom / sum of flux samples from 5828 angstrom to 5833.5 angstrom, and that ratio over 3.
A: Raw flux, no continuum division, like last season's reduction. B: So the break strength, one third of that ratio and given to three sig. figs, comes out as 0.322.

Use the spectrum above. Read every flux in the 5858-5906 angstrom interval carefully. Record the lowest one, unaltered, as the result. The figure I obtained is 10.73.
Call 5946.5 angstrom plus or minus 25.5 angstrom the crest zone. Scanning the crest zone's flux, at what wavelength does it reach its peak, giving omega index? 5964.54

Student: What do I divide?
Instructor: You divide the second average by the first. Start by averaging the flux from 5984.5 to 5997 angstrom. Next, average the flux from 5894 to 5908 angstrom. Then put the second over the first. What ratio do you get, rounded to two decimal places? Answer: 0.90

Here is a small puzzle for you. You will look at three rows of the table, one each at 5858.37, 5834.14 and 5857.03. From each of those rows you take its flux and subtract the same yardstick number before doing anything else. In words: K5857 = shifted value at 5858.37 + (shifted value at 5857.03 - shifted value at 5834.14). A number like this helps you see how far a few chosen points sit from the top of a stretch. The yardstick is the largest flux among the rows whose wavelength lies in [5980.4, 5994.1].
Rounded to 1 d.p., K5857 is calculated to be -0.7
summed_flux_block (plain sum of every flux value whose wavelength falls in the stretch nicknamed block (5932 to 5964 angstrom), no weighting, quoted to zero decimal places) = 295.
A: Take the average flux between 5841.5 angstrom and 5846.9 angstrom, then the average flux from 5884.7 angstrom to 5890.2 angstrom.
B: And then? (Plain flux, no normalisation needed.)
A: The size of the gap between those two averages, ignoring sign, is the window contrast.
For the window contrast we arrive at 2.0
